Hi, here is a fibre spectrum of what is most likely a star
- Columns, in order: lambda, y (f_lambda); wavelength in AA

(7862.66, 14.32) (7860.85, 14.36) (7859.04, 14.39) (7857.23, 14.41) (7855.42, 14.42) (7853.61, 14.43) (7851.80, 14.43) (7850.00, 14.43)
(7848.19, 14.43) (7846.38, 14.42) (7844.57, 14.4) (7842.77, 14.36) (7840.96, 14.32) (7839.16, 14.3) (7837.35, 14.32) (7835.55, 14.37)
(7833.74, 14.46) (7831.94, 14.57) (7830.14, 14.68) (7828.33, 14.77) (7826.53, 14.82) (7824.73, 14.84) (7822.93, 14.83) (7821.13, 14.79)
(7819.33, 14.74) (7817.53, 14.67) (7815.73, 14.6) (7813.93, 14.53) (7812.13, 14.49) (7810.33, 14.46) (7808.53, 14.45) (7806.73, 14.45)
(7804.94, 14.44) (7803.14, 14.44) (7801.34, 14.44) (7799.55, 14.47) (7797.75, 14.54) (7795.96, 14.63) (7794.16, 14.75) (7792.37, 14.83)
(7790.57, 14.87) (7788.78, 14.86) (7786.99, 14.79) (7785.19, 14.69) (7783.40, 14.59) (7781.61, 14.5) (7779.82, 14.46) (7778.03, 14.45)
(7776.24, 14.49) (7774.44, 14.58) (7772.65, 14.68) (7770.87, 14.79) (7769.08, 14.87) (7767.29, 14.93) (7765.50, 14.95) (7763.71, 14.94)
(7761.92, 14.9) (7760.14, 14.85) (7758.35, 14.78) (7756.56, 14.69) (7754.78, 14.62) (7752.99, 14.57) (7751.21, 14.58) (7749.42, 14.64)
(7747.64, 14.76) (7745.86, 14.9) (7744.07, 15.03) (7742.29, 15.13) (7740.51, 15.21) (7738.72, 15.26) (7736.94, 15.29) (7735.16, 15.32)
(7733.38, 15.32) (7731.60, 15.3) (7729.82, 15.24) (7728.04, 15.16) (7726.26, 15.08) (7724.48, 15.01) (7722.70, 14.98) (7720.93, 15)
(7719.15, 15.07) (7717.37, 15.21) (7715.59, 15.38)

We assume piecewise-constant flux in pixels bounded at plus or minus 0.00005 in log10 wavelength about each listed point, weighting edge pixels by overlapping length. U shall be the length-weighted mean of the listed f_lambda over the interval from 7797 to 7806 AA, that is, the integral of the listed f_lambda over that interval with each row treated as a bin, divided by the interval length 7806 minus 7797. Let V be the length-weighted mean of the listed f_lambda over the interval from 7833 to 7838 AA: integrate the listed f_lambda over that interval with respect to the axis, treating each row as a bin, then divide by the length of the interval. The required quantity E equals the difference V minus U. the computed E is -0.1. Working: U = 14.5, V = 14.4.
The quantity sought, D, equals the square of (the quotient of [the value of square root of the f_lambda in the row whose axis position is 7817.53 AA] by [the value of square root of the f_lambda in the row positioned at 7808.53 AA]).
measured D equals 1.02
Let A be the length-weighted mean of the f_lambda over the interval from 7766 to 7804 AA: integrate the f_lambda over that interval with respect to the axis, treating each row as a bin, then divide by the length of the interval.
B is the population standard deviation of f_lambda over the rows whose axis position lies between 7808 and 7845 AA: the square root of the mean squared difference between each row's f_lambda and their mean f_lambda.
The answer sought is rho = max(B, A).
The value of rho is 14.7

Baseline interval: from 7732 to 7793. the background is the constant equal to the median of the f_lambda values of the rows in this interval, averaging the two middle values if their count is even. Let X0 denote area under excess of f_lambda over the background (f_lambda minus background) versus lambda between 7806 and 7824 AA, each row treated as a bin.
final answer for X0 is -3.7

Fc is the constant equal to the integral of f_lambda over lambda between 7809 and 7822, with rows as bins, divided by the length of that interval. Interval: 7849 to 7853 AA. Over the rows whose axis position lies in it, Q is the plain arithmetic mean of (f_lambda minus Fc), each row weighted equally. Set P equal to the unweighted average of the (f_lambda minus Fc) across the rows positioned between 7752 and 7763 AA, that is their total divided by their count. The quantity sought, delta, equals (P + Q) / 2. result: -0.02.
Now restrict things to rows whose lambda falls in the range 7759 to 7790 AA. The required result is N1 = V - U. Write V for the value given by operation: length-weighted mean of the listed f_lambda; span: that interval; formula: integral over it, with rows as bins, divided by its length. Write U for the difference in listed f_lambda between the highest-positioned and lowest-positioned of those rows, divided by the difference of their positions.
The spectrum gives 14.7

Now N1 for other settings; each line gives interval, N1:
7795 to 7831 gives 14.6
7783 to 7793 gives 14.7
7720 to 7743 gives 15.2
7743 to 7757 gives 14.8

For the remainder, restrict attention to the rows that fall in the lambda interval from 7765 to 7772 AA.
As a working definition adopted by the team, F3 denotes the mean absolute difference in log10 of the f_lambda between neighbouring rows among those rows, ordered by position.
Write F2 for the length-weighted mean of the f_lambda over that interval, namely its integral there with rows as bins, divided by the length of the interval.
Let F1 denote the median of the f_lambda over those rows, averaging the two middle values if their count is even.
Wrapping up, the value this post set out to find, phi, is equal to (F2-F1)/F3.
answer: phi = -9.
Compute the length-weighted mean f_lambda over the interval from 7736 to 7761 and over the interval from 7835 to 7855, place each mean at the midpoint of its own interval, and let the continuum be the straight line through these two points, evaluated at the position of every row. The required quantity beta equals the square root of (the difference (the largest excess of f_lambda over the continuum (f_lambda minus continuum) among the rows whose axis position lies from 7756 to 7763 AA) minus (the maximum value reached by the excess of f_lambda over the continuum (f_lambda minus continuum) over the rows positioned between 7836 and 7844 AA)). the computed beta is 0.36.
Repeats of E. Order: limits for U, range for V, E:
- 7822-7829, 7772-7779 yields -0.3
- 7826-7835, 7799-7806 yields -0.2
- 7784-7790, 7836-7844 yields -0.4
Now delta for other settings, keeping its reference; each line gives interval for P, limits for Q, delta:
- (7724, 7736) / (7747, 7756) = 0.32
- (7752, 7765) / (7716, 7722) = 0.33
